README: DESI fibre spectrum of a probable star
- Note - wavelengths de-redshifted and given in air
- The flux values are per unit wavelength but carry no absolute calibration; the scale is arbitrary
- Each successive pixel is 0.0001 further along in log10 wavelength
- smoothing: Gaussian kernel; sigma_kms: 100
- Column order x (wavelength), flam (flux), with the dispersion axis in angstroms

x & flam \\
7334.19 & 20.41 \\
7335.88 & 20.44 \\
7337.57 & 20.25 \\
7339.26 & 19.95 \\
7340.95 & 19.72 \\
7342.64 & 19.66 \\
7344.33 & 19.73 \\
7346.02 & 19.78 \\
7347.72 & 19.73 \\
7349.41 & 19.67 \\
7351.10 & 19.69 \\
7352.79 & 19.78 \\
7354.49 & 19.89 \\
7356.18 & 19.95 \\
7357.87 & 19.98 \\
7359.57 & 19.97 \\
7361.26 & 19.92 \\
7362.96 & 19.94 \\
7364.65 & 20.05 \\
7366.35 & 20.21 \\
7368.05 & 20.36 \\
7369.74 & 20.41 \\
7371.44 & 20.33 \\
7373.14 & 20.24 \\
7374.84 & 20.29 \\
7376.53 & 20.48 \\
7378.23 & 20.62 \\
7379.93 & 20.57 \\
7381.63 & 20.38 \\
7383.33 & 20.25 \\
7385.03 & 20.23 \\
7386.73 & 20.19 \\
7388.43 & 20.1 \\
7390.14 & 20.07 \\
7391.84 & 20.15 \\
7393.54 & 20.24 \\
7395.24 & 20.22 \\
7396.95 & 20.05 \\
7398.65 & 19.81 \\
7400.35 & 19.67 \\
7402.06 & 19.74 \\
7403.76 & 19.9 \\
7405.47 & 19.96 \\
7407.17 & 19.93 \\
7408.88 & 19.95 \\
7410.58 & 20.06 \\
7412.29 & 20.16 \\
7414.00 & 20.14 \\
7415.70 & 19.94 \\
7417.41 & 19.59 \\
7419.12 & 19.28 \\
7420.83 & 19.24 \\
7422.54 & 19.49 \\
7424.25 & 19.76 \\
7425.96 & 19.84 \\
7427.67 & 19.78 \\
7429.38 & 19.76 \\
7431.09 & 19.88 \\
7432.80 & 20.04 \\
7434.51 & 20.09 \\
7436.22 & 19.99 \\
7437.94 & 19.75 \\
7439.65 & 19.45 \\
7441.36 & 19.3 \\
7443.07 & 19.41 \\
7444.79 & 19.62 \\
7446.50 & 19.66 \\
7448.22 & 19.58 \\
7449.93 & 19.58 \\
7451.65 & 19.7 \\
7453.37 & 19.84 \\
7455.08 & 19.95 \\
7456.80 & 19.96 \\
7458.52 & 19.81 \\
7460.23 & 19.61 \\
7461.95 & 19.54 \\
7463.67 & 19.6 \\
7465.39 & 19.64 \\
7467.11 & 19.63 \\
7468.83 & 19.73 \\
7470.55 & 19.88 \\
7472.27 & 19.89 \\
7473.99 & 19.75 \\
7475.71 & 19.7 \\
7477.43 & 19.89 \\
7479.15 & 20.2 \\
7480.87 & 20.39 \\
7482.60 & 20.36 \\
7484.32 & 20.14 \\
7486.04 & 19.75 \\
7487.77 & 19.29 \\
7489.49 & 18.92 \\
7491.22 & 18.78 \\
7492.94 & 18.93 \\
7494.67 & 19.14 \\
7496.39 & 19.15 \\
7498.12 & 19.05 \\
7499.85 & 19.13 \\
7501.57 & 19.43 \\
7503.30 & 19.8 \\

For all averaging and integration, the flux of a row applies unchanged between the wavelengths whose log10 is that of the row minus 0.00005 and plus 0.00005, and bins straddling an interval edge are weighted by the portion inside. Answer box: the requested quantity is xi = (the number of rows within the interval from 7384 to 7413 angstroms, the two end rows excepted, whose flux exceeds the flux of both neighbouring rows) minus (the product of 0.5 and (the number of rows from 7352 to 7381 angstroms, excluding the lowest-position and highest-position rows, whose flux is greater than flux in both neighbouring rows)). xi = 0.5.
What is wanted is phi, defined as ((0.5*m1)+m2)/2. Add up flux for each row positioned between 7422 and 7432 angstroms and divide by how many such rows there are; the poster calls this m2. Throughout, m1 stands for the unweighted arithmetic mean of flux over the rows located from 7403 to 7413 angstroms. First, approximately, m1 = 20.0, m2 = 19.8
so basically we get 14.9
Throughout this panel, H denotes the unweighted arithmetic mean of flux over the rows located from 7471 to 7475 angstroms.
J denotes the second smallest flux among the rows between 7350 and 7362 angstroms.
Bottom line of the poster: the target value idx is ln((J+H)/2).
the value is 2.986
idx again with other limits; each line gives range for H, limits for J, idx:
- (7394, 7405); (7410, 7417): 2.995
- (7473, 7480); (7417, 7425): 2.975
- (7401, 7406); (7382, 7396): 2.995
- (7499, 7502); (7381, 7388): 2.983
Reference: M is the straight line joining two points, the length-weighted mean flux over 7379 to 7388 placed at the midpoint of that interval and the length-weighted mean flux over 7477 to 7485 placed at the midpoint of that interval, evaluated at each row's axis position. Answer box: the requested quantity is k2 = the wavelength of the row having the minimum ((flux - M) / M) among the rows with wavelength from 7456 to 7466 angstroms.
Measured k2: 7461.95 angstroms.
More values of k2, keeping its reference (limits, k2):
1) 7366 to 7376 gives 7366.35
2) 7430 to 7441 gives 7439.65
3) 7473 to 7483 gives 7475.71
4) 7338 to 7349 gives 7342.64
